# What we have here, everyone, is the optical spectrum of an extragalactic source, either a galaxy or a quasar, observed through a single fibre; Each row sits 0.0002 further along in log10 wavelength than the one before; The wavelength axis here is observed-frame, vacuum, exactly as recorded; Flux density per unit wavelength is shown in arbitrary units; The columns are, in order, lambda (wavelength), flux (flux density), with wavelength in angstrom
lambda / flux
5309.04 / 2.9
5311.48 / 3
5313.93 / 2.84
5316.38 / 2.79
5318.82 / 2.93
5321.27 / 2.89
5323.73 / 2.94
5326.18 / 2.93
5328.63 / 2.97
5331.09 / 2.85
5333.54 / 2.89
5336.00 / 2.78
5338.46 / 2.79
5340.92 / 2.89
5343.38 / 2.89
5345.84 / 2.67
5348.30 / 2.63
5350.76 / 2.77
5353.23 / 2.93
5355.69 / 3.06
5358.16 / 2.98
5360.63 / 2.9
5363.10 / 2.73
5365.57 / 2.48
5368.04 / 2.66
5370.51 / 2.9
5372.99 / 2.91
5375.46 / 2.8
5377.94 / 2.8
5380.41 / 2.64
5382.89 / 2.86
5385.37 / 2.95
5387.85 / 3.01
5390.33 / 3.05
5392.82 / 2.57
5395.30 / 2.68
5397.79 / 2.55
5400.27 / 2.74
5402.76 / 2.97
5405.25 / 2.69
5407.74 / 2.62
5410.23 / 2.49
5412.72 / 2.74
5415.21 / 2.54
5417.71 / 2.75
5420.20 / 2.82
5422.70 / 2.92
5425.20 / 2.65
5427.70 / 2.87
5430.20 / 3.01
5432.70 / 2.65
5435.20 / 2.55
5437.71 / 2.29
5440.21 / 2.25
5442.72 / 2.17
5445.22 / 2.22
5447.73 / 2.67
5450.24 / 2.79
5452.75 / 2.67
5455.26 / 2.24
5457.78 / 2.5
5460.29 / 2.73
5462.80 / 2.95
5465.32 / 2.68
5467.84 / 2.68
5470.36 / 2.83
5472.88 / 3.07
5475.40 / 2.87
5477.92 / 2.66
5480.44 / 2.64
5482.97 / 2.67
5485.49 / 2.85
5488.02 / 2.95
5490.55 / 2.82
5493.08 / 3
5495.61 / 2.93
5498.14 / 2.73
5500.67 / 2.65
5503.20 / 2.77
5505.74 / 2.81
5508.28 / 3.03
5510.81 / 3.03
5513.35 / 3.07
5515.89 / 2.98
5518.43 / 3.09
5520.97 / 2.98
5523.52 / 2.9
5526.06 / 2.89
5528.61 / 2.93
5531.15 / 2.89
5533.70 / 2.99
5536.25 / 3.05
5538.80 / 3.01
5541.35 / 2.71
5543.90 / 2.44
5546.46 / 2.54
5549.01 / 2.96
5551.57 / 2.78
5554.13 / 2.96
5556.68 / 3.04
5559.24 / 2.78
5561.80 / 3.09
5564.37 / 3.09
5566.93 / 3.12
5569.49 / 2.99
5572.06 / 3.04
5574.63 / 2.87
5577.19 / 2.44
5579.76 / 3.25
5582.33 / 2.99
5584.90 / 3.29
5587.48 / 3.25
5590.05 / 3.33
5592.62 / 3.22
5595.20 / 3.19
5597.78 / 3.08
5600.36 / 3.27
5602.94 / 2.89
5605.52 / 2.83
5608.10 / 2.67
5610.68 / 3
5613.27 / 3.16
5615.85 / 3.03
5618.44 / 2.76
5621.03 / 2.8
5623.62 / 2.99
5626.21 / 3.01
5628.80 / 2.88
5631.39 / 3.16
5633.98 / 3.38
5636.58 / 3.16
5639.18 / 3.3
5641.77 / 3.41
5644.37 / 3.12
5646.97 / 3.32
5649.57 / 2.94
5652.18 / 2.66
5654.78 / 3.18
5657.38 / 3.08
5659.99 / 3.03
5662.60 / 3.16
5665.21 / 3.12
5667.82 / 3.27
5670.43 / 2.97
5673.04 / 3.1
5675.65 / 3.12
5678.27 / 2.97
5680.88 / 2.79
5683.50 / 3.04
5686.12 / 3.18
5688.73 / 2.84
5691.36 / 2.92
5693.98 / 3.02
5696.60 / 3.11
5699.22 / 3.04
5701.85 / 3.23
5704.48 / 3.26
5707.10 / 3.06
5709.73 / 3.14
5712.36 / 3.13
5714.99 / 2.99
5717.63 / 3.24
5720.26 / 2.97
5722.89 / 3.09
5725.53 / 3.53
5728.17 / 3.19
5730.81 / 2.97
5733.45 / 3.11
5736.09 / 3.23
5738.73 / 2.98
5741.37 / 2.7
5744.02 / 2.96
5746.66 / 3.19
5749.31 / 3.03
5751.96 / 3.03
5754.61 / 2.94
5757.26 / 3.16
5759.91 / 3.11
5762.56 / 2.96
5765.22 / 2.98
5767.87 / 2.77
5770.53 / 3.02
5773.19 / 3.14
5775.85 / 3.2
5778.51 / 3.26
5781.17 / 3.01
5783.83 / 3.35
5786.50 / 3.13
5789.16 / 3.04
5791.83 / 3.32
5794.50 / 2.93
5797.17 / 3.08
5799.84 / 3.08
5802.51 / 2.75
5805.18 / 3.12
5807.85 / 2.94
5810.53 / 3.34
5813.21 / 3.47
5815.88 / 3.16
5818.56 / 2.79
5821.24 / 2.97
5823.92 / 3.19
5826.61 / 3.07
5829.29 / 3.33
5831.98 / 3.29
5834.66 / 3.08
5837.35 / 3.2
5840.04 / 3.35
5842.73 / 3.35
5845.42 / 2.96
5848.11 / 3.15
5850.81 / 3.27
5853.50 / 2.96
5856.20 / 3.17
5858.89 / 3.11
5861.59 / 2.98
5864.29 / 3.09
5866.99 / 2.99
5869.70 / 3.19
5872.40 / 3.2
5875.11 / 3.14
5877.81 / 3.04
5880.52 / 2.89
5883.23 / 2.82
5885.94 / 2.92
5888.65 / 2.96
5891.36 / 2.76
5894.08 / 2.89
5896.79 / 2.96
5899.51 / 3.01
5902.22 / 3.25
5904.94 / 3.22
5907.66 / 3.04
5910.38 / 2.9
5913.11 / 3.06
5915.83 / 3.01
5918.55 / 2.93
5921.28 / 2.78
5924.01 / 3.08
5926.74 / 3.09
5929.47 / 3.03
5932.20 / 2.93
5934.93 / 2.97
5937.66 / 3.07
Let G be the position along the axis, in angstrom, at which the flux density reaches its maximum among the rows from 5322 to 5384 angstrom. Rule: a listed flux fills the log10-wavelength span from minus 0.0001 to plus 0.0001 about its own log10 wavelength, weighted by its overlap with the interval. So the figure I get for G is 5355.69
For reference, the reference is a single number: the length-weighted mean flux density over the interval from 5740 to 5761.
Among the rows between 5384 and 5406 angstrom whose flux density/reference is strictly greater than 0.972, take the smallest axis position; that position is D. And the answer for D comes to 5385.37 angstrom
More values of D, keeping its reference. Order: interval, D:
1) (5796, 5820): 5797.17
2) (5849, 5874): 5850.81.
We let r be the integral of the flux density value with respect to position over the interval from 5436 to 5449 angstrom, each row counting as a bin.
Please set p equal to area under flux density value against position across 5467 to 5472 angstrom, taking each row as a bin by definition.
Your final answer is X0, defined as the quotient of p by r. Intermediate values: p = 13.9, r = 30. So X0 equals 0.5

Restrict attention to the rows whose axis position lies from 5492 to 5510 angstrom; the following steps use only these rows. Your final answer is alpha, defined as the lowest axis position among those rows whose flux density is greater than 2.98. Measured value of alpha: 5493.08 angstrom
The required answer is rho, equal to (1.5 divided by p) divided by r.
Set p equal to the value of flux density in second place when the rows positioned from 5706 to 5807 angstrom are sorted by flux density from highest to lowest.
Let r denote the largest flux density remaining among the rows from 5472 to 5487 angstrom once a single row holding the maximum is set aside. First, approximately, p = 3.35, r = 2.87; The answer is 0.156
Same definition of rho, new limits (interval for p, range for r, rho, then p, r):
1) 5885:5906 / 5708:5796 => 0.139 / 3.22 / 3.35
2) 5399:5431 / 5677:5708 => 0.156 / 2.97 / 3.23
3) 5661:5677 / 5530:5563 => 0.156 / 3.16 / 3.05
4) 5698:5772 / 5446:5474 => 0.156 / 3.26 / 2.95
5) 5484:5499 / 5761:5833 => 0.152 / 2.95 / 3.35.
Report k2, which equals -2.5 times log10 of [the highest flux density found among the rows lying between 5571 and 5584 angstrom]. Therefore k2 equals -1.28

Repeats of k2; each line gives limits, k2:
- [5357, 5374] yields -1.19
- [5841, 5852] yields -1.31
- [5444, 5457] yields -1.11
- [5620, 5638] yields -1.32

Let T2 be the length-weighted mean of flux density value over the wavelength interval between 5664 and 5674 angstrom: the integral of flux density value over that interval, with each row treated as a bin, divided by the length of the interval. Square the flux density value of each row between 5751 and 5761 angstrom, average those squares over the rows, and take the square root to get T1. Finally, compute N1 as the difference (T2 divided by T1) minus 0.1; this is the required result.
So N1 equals 0.92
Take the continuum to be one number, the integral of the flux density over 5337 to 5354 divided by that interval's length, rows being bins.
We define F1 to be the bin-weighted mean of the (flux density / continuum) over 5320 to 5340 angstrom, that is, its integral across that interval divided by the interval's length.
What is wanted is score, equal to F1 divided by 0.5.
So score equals 2.06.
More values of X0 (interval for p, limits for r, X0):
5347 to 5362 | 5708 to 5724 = 0.9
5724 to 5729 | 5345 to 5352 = 0.9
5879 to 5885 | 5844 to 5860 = 0.3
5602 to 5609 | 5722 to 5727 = 1.2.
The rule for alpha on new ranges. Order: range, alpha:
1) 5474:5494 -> 5493.08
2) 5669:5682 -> 5673.04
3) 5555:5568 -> 5556.68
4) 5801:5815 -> 5805.18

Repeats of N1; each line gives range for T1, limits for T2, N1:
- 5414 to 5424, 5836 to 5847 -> 1.06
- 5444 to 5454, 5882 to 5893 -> 1.00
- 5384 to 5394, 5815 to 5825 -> 0.94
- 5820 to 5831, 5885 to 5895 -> 0.82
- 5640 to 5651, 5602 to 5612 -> 0.79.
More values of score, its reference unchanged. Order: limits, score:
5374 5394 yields 2.03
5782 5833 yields 2.24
